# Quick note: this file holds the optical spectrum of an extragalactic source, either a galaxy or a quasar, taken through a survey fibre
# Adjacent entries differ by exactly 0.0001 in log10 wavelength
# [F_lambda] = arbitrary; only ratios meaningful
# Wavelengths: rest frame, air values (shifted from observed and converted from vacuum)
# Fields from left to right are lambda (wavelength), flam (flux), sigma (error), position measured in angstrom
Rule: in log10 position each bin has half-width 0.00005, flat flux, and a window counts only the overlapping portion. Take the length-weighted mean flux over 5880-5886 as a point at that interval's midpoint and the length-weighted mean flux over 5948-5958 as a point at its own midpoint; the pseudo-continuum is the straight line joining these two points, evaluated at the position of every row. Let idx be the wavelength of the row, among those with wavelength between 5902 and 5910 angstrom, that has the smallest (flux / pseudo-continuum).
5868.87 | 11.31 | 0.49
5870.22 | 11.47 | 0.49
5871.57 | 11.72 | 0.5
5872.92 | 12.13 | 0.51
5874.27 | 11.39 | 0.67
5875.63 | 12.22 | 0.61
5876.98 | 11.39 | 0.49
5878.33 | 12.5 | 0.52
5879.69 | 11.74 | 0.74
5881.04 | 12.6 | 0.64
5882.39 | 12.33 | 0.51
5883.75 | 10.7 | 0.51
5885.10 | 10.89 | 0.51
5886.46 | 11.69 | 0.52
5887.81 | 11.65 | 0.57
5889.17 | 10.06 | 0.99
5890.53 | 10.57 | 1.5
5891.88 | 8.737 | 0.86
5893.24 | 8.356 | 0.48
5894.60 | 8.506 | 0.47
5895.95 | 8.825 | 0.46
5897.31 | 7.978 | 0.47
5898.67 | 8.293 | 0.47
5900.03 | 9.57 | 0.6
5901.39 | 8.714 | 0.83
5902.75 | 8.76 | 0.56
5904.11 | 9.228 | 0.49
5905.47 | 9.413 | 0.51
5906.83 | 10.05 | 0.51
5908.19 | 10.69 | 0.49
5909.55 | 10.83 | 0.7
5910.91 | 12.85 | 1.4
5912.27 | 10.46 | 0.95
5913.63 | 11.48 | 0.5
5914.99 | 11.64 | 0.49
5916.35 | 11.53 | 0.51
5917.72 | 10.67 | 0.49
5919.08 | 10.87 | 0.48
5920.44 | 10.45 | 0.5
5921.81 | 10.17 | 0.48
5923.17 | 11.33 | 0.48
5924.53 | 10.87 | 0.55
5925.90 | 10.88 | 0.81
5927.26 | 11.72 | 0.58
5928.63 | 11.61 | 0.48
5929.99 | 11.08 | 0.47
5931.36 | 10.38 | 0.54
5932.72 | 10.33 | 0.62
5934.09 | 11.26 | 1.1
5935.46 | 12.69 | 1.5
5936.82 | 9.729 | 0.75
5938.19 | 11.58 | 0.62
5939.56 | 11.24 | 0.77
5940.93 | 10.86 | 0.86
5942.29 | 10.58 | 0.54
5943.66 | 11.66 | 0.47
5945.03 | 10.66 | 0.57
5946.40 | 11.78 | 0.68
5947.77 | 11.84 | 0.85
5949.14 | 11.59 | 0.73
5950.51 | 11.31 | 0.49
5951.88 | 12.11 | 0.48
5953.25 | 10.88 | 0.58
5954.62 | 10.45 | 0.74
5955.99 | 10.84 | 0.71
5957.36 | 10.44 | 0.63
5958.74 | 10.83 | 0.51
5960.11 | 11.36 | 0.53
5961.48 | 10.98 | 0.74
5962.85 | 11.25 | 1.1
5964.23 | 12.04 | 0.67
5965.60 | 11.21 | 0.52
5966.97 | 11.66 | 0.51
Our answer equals 5902.75 angstrom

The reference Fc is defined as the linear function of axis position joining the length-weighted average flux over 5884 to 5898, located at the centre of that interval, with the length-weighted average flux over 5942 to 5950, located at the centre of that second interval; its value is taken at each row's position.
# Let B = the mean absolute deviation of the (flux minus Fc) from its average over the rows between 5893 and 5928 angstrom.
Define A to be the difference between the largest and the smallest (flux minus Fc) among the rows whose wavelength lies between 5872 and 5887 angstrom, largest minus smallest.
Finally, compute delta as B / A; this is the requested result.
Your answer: 0.43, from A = 2.0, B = 0.85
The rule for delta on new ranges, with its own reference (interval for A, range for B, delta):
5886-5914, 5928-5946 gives 0.14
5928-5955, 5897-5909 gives 0.20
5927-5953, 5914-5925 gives 0.15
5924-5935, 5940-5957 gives 0.33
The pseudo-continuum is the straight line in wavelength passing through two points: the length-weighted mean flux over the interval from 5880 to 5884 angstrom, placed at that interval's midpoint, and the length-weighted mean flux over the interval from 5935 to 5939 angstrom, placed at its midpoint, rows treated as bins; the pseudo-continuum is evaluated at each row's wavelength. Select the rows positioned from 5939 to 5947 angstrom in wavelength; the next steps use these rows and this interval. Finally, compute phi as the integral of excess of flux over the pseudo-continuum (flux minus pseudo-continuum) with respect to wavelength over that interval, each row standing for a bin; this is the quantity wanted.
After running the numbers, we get 0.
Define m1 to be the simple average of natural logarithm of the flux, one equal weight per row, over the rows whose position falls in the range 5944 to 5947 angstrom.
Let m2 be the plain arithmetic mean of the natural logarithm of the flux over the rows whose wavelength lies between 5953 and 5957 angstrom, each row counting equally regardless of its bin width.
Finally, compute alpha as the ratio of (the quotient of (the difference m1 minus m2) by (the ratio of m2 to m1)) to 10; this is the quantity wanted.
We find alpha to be 0.0045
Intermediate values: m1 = 2.42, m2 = 2.37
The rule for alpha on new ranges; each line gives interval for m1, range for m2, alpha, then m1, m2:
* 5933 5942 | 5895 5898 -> 0.0327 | 2.42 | 2.13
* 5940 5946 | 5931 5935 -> 0.0027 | 2.39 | 2.37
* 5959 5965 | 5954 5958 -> 0.0078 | 2.43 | 2.36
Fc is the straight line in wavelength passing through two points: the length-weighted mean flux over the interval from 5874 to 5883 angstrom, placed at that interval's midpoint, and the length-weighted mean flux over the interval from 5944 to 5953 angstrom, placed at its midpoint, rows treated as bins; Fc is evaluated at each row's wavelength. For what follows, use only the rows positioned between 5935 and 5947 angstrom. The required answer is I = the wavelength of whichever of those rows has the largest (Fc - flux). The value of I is 5936.82 angstrom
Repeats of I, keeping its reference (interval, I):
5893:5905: 5897.31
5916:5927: 5921.81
